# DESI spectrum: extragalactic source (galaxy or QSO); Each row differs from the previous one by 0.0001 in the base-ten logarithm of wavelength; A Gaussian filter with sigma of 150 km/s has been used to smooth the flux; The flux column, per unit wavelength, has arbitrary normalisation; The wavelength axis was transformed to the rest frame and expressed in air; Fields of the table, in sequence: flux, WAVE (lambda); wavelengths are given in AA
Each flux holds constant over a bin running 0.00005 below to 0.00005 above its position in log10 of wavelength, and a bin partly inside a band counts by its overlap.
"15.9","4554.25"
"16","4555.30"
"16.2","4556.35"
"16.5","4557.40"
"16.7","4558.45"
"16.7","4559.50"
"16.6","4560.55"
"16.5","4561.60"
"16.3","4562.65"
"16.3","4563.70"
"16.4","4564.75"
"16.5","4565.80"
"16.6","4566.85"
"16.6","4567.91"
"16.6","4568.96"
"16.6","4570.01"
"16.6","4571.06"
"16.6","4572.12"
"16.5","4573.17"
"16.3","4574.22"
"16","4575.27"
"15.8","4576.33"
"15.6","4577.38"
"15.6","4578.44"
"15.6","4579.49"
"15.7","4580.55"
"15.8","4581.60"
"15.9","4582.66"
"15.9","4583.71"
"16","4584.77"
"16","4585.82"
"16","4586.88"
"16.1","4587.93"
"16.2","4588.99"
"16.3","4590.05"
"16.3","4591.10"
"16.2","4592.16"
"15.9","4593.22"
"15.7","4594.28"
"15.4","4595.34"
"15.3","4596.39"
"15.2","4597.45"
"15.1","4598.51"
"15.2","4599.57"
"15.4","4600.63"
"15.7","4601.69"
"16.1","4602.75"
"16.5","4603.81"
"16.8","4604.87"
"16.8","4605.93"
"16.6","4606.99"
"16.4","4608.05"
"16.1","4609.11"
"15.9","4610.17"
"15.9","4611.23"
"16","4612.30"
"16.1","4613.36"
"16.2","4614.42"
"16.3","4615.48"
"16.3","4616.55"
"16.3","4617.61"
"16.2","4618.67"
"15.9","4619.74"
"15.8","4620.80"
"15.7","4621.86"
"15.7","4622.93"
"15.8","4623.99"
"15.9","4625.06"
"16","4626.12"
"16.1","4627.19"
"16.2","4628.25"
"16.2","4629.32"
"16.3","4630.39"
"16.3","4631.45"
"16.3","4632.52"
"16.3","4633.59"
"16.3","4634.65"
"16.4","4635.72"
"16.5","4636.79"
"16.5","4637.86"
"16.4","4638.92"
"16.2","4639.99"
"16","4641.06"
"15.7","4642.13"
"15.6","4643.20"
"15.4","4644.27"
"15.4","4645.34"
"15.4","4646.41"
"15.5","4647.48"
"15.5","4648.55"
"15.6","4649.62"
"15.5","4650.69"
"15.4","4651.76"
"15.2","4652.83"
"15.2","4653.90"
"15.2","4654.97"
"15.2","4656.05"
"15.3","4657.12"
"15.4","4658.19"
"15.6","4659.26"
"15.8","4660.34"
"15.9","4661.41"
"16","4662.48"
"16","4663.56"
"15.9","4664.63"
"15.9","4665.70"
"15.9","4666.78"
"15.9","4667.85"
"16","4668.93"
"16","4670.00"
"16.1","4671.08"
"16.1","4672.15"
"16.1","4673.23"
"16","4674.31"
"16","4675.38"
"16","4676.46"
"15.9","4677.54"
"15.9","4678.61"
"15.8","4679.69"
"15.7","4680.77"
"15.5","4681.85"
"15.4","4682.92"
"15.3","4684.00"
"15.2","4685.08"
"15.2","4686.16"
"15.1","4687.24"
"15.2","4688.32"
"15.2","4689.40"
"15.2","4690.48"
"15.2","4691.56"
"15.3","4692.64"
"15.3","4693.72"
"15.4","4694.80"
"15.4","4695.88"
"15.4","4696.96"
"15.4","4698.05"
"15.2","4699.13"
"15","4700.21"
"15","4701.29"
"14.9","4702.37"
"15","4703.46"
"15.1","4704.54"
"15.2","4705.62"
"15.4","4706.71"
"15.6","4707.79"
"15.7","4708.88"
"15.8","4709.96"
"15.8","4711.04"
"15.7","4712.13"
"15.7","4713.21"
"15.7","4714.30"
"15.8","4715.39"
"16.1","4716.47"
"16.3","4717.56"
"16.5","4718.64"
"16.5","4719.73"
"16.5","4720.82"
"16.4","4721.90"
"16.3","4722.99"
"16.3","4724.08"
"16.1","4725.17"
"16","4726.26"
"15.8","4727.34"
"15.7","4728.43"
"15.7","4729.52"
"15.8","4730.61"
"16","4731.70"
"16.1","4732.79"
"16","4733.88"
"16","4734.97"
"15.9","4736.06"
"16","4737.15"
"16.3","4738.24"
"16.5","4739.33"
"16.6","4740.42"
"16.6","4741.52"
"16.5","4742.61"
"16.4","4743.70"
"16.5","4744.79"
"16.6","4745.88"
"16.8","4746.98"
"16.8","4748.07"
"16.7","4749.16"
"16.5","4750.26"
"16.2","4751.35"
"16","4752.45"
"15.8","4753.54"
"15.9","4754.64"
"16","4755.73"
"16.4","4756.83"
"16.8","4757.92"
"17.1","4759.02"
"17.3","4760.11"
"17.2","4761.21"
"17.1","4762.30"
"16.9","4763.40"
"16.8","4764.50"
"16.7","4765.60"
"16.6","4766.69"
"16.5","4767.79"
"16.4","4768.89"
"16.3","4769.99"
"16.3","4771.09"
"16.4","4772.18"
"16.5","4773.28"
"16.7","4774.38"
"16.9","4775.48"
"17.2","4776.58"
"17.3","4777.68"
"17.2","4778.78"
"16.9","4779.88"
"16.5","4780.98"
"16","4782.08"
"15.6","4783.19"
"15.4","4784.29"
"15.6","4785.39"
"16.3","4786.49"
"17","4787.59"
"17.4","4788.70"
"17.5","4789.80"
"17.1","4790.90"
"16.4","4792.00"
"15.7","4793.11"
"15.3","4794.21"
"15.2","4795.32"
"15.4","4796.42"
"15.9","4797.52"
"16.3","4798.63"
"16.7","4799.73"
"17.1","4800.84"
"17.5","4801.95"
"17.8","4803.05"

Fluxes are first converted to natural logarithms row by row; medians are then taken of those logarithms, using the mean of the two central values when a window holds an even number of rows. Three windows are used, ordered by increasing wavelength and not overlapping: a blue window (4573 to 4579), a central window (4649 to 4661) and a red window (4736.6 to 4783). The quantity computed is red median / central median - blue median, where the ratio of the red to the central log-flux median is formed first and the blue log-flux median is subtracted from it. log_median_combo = -1.74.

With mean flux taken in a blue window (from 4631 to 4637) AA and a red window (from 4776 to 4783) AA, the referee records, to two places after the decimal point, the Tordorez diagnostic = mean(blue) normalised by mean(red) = 0.97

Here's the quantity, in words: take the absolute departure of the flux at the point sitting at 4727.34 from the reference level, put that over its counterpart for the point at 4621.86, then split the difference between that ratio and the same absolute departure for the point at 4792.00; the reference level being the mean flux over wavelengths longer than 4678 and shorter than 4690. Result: 1.2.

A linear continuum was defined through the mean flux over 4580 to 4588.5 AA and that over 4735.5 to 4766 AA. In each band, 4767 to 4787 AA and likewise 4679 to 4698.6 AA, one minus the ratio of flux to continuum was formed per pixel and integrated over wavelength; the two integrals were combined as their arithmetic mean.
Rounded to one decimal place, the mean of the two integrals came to 0.7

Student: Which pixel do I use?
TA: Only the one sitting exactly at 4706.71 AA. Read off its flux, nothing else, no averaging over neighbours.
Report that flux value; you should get 15.4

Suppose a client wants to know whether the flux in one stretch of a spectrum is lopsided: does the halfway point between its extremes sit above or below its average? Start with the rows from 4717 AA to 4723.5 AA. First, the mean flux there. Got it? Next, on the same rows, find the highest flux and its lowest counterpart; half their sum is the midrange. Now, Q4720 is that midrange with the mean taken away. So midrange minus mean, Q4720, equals -0.02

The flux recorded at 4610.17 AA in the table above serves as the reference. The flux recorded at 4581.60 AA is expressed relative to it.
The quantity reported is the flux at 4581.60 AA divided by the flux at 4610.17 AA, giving 0.994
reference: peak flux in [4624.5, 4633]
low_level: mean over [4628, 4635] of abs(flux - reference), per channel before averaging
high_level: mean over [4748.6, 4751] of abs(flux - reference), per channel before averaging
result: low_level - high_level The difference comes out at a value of -0.3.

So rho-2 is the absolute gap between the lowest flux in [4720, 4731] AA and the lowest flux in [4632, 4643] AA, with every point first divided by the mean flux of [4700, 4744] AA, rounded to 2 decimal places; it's 0.00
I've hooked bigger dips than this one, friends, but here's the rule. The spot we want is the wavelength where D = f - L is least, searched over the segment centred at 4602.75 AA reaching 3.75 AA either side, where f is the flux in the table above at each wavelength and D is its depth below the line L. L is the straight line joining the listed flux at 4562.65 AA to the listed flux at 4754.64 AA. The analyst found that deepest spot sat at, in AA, 4599.57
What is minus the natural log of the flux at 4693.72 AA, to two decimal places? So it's -2.73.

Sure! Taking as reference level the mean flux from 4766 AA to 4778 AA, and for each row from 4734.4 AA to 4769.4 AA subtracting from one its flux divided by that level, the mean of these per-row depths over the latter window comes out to 0.01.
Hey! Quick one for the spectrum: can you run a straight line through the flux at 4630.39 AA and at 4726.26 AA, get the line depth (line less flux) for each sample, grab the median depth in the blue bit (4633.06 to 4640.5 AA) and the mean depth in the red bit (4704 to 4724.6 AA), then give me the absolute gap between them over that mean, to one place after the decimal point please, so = 2.0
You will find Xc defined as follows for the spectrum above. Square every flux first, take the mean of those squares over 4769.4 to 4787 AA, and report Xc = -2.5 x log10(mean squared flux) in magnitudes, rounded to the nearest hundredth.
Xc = -6.08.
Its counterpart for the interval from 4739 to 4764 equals -6.10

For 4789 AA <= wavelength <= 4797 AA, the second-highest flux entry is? 17.1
